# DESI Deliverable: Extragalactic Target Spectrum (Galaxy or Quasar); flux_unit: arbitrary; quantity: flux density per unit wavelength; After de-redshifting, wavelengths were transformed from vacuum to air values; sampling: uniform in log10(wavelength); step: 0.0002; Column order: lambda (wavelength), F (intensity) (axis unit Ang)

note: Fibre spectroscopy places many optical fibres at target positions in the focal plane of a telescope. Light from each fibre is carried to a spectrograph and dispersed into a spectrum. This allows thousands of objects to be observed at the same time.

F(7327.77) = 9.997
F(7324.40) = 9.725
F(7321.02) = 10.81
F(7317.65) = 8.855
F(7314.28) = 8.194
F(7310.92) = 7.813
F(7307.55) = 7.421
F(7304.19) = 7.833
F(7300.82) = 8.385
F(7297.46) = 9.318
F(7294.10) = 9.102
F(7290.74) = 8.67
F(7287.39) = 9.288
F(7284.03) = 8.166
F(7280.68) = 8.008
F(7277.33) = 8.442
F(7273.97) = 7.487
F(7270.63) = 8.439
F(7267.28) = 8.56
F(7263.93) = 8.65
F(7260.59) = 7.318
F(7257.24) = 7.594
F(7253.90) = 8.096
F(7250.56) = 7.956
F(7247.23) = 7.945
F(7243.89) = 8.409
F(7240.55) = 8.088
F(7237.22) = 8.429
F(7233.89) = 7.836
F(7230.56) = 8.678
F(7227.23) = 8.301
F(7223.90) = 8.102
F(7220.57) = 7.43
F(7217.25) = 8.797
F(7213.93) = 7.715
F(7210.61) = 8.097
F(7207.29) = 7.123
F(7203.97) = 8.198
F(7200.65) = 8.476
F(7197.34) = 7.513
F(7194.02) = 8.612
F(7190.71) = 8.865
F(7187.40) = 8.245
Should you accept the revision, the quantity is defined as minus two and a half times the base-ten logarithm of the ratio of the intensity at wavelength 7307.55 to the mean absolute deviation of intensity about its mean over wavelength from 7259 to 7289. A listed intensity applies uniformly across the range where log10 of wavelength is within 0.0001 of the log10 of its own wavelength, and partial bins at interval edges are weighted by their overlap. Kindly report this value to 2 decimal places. -3.02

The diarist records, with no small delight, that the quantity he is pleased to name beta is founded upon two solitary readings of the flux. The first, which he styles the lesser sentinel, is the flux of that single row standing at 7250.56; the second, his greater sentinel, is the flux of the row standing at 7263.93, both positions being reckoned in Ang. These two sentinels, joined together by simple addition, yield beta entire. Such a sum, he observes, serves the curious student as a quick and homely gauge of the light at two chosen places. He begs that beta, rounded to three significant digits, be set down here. 16.6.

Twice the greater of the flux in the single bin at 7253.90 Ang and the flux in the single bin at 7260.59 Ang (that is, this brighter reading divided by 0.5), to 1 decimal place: 16.2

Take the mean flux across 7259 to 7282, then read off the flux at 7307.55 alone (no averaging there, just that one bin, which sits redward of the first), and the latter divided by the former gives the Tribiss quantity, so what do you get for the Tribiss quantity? 0.91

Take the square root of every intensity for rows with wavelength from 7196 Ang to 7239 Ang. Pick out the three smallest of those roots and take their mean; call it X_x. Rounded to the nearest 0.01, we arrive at 2.71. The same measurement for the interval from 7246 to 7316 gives 2.72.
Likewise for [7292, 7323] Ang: 2.77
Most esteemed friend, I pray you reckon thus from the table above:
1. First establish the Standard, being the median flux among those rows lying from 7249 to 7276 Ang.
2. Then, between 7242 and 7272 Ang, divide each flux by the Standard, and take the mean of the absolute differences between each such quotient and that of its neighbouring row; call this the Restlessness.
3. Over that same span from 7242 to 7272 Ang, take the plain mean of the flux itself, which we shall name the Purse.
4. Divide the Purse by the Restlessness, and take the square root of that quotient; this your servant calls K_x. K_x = 13.3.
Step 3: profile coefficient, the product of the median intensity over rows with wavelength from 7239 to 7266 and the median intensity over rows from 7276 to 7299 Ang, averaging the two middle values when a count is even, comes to 69.6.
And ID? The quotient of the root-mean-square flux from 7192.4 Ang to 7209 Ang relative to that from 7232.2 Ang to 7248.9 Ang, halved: 0.491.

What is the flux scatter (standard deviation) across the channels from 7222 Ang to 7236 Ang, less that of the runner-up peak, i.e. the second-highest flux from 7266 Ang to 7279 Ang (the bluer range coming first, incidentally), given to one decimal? -8.1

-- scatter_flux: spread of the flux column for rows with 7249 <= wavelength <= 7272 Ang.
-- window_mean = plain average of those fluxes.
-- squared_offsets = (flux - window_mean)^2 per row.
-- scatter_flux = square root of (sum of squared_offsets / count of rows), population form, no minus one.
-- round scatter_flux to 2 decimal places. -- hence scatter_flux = 0.47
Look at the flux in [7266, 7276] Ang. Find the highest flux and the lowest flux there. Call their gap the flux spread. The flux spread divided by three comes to 0.36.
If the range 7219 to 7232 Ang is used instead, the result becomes 0.42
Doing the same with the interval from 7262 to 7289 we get 0.60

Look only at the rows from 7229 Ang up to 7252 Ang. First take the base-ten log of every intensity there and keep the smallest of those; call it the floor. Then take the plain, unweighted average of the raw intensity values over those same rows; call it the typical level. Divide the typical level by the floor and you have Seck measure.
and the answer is 9.16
